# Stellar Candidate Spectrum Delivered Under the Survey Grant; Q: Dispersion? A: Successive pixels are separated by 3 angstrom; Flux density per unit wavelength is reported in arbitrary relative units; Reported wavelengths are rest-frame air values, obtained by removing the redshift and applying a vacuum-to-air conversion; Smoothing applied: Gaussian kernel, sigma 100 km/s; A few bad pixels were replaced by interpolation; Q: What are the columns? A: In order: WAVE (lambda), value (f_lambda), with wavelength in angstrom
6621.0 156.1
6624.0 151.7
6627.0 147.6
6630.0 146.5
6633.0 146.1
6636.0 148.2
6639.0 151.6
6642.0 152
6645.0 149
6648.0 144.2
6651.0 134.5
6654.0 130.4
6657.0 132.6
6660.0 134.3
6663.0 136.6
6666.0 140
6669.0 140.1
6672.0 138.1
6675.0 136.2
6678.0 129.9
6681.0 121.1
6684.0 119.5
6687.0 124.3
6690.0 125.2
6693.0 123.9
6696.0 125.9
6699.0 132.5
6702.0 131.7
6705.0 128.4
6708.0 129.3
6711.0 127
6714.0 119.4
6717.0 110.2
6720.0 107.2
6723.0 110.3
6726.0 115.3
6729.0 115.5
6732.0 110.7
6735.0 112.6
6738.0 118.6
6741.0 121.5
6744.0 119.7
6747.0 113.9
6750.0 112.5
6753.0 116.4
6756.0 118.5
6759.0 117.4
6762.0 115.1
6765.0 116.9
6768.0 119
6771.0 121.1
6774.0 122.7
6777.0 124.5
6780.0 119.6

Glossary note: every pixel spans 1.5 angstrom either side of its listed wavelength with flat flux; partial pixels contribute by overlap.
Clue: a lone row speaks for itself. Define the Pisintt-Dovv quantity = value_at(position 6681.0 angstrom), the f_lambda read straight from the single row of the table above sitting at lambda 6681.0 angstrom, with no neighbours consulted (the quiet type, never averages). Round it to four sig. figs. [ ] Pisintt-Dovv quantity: 121.1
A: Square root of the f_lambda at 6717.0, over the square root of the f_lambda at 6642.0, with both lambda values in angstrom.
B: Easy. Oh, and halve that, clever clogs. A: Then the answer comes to 0.426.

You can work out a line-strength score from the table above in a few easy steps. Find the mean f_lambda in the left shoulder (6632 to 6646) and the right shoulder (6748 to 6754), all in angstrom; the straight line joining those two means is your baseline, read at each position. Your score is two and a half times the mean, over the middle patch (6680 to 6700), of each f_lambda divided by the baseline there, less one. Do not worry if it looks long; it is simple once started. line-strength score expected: -0.166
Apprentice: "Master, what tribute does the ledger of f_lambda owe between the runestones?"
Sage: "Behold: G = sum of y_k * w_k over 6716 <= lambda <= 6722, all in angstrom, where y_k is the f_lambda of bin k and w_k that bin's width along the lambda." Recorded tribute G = 652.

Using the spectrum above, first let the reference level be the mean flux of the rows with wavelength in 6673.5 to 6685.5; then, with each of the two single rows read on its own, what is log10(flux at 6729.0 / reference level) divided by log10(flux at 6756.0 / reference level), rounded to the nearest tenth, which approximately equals 1.4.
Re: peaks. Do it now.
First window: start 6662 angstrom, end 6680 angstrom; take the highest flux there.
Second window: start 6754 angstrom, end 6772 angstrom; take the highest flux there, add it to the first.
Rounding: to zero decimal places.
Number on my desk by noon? 261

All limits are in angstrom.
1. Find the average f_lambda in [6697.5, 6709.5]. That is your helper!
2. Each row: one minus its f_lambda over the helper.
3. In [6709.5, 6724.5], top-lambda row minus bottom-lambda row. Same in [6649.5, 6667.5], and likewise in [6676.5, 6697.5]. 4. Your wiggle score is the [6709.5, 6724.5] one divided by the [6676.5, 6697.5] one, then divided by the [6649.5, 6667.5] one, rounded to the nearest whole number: -99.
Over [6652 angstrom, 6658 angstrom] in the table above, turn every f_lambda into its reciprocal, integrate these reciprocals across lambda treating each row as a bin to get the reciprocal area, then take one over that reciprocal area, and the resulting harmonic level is 22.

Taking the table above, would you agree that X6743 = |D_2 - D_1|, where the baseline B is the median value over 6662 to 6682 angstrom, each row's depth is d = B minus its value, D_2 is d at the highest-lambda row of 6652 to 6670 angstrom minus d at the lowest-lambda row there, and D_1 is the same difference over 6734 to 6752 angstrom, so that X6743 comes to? 10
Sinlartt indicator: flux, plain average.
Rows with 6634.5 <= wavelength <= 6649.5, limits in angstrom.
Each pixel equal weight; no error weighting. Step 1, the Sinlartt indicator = 149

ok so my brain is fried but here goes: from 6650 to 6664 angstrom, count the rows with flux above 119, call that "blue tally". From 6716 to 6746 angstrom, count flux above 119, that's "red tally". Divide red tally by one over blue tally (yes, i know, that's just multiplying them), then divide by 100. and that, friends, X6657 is 0.10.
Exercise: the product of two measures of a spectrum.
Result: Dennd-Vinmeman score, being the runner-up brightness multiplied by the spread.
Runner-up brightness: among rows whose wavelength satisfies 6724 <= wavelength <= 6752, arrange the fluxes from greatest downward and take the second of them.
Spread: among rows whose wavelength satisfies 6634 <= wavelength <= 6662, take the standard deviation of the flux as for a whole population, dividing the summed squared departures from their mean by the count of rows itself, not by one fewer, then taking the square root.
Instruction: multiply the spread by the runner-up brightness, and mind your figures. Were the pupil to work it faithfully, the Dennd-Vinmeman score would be 996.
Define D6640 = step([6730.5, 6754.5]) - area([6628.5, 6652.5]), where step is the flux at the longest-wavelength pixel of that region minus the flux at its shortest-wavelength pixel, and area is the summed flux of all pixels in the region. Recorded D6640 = -1166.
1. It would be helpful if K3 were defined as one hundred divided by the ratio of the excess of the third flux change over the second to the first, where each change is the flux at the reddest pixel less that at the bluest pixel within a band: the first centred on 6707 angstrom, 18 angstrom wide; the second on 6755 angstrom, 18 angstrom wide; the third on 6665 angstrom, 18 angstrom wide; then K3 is -305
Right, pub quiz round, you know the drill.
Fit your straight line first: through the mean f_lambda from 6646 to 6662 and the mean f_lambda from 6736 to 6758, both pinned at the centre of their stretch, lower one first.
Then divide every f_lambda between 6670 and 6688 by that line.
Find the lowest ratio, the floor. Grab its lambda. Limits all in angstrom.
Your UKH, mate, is 6684.0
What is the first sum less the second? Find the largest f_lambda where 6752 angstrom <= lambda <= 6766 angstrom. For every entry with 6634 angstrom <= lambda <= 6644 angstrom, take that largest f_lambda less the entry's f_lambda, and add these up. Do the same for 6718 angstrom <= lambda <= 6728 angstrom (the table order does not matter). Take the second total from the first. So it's -119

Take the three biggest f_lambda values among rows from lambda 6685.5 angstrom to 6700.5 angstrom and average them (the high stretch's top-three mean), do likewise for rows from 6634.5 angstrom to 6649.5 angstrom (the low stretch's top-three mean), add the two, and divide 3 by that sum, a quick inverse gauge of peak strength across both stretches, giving 0.0108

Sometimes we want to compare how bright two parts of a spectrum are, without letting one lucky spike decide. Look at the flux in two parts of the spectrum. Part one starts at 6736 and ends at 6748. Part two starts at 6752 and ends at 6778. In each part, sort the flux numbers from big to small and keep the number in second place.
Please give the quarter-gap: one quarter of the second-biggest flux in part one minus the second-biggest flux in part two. -1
